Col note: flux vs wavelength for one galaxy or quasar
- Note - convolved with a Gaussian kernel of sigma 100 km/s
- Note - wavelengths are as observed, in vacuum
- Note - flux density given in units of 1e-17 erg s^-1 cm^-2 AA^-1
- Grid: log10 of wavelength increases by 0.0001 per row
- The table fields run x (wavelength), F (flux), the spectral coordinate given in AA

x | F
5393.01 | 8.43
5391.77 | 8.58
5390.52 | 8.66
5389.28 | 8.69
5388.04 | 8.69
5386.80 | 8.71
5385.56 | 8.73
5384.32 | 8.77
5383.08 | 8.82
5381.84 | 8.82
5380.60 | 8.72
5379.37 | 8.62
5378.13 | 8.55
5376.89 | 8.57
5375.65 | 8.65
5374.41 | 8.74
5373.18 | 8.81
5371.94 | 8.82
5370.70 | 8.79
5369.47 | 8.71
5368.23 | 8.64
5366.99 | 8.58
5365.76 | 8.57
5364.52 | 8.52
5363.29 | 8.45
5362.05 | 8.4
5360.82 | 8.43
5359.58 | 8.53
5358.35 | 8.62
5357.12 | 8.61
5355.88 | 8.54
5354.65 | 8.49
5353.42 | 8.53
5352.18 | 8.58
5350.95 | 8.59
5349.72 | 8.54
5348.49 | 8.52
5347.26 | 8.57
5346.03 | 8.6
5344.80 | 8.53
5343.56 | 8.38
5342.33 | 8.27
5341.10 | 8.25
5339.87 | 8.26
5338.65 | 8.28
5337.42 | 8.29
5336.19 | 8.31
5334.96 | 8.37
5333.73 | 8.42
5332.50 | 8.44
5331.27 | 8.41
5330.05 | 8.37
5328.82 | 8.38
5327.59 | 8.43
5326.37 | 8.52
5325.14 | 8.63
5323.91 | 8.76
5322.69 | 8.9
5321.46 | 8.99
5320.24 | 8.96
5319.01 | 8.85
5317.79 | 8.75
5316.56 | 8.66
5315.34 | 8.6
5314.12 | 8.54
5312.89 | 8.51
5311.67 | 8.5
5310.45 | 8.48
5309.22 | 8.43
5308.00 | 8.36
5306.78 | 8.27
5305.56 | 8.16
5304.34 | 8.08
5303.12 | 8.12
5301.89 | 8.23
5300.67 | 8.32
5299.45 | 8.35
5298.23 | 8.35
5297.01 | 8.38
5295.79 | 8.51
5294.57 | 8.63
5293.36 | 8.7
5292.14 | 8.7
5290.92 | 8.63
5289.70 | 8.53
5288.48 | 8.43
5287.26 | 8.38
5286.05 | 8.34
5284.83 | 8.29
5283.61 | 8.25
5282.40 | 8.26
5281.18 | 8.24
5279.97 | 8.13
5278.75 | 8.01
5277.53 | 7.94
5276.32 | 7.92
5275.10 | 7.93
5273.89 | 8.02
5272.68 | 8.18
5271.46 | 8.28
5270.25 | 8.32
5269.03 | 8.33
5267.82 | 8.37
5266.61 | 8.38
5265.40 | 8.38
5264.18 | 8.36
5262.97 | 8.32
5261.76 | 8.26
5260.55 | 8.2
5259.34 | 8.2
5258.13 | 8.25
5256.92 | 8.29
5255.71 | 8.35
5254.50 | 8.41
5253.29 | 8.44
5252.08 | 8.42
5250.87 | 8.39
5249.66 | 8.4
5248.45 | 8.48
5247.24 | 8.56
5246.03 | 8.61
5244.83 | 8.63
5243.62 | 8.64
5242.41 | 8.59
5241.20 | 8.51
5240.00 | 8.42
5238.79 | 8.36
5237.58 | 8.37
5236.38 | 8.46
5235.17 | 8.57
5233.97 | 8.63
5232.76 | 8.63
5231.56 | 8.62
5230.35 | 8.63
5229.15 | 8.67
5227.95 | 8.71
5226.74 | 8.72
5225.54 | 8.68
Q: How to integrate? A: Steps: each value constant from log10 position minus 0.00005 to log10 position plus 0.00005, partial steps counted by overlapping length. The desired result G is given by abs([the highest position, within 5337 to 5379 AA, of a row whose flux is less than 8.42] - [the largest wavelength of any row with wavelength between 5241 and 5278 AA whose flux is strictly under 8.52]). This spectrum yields 84.5 AA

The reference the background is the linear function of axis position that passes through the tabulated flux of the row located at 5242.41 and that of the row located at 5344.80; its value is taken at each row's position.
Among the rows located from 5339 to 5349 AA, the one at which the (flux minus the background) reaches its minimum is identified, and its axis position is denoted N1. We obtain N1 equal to 5341.10 AA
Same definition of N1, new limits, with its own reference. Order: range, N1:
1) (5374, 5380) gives 5378.13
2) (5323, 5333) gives 5330.05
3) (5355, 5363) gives 5362.05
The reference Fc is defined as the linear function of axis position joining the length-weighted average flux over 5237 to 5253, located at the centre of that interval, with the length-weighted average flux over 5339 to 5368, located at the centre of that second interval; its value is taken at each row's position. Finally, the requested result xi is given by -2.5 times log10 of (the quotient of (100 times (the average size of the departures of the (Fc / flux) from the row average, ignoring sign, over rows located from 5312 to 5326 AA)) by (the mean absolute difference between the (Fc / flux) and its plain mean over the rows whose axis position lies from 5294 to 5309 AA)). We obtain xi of -5.1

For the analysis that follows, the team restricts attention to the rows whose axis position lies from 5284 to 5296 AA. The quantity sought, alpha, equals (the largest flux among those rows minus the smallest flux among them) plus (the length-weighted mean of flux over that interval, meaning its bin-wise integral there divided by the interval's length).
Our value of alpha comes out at 8.92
